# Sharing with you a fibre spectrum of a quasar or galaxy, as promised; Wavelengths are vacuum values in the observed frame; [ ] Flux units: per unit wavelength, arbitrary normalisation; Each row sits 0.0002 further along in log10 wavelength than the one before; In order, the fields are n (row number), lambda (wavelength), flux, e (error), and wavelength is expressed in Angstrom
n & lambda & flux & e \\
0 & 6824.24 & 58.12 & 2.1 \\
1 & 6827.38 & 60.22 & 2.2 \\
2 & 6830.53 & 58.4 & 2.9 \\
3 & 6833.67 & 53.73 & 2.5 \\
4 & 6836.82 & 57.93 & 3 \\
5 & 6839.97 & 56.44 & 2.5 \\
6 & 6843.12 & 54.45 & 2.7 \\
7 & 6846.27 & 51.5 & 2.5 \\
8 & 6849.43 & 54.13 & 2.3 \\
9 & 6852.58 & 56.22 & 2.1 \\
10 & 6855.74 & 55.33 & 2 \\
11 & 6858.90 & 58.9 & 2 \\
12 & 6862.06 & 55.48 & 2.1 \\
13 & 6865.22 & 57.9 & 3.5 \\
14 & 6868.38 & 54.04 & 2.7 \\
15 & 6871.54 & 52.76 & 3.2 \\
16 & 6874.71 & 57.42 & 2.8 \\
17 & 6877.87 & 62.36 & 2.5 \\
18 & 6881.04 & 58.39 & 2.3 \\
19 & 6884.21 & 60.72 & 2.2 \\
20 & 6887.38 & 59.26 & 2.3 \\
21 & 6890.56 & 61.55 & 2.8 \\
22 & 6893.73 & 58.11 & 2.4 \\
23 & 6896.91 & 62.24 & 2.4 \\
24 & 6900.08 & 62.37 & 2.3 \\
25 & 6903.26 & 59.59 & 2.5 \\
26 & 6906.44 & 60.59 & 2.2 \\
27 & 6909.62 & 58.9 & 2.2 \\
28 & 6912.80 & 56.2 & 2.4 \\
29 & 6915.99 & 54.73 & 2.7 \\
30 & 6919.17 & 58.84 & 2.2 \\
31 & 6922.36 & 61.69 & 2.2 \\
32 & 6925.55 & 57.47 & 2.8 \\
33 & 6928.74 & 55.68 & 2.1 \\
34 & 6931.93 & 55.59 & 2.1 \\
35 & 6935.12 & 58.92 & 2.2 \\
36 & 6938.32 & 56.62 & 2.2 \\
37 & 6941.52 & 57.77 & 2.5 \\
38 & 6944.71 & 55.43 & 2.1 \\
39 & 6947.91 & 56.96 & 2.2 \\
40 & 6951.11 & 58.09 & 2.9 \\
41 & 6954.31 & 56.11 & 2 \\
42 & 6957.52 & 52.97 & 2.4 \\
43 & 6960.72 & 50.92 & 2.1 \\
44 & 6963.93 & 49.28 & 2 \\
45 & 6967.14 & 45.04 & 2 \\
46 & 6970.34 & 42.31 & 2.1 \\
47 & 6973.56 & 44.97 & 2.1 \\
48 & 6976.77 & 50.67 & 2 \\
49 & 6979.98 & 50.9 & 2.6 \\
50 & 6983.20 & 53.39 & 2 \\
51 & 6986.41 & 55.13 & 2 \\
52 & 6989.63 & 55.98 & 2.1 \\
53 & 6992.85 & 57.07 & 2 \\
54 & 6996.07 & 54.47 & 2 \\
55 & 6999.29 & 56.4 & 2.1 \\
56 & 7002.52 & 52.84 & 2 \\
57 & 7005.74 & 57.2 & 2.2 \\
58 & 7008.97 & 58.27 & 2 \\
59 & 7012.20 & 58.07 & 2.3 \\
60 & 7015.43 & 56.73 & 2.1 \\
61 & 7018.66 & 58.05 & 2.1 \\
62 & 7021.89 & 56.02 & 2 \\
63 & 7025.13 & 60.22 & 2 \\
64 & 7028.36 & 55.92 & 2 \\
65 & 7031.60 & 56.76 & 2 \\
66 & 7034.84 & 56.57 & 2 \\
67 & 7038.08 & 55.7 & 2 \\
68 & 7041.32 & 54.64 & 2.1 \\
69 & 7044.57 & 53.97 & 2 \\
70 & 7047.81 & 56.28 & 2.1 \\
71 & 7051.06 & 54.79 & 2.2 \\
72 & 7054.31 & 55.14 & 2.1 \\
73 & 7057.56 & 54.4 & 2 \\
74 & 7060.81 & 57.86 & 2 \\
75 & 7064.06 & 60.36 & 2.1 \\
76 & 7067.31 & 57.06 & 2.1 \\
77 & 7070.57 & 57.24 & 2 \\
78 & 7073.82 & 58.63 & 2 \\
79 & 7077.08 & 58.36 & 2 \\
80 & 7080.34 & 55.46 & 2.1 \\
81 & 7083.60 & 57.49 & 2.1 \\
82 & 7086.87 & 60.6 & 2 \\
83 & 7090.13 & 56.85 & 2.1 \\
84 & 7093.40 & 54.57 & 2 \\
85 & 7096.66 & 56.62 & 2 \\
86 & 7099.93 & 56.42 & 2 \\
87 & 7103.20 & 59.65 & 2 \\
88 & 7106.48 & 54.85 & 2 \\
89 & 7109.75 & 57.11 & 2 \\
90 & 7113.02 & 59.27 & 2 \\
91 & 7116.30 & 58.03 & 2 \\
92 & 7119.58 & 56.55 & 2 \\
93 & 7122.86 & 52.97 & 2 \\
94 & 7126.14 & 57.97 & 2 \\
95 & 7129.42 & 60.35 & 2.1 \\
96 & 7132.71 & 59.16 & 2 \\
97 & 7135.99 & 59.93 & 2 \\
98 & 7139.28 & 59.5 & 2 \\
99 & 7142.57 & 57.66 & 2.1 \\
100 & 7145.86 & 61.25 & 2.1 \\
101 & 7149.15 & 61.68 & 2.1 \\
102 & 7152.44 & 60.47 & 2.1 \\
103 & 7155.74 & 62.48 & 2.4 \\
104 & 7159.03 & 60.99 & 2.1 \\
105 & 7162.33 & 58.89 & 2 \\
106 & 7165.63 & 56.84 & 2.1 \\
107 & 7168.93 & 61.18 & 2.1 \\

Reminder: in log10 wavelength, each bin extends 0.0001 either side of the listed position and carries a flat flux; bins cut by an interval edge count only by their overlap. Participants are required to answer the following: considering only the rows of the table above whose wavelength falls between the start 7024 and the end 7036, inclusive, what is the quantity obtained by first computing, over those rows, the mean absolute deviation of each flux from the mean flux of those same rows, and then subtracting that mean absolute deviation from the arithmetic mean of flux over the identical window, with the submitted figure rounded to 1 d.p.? 55.9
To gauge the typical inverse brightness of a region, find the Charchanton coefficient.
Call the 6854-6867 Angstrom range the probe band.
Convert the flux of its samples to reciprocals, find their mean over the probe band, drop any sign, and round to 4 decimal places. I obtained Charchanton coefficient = 0.0176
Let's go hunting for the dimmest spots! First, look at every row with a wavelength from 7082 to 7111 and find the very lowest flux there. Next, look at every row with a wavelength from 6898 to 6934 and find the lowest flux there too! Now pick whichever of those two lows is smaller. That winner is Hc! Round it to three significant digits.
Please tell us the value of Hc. 54.6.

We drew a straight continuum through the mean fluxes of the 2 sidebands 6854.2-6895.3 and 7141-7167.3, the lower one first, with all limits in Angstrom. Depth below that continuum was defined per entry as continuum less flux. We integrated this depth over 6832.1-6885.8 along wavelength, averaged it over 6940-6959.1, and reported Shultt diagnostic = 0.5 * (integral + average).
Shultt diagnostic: 39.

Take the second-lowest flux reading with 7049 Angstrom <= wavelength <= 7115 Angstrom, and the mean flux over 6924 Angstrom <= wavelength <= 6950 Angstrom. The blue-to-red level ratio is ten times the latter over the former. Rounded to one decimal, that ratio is 10.4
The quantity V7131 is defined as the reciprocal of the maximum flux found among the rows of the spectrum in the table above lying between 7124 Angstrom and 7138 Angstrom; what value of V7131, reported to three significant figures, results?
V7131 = 0.0166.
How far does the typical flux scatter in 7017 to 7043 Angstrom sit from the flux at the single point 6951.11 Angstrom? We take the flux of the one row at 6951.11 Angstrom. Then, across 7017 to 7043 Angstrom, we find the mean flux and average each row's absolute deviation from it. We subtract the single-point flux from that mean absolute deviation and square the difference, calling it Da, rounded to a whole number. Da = 3236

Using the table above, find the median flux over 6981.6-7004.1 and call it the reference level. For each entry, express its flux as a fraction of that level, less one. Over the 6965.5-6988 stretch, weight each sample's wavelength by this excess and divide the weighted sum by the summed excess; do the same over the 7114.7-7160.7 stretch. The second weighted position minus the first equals 170.8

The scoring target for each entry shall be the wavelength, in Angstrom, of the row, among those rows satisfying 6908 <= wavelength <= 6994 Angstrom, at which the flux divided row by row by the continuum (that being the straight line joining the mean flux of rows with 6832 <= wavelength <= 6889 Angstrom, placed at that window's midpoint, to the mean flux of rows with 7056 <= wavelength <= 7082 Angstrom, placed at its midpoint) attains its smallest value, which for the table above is 6970.34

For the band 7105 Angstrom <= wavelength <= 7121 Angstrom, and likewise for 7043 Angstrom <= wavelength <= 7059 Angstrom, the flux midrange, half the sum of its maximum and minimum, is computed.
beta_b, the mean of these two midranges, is 56.1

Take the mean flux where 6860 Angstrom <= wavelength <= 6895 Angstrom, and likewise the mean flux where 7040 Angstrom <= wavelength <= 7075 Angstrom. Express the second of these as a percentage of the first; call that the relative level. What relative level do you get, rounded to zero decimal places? 97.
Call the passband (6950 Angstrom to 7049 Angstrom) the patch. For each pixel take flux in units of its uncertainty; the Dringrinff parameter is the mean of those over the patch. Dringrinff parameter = 25.9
